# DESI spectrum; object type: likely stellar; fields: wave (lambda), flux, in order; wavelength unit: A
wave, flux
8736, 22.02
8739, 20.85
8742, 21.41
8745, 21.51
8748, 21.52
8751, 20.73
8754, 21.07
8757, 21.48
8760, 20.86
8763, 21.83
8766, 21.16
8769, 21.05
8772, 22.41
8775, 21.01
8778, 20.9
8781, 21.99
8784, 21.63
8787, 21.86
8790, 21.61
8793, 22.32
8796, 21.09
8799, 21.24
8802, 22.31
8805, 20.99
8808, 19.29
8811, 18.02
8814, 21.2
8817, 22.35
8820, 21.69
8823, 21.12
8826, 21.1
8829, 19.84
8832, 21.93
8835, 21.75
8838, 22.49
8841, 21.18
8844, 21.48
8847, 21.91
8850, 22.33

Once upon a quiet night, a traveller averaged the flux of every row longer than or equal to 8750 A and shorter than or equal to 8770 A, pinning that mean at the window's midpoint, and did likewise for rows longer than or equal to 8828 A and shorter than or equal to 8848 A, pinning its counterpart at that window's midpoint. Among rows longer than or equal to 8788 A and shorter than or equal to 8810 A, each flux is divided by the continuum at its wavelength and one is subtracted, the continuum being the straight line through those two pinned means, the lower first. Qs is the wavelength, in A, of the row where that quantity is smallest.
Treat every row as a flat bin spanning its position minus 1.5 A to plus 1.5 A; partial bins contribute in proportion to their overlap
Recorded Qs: 8808 A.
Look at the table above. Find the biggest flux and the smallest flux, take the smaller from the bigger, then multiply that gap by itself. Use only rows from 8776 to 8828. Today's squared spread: 19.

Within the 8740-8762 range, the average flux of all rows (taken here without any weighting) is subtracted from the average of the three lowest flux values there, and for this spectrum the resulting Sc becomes -0.34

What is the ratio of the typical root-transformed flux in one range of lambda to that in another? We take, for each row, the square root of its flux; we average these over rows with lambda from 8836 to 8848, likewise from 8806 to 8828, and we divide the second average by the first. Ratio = 0.974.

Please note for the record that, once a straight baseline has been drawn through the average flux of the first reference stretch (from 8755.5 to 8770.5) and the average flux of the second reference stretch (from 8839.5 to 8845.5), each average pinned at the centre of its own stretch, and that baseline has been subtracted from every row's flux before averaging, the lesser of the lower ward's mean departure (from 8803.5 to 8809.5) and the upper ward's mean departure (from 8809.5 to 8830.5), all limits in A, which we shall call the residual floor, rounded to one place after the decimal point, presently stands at -1.2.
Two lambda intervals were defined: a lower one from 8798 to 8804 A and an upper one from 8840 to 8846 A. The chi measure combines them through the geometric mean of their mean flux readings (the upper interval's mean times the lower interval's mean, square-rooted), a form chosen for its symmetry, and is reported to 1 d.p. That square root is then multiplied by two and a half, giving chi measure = 53.9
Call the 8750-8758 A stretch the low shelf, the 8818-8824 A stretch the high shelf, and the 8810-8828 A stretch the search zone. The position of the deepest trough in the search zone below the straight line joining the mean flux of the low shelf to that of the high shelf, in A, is 8811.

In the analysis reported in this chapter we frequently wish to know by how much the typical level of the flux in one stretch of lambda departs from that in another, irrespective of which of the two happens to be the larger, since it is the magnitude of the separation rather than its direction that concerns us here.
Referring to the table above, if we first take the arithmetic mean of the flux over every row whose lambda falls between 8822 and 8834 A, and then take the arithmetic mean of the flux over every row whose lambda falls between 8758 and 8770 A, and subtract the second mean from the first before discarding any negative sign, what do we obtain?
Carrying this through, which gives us 0.2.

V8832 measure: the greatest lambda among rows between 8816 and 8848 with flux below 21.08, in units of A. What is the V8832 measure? 8829 A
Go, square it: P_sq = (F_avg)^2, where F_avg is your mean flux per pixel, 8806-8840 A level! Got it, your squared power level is 440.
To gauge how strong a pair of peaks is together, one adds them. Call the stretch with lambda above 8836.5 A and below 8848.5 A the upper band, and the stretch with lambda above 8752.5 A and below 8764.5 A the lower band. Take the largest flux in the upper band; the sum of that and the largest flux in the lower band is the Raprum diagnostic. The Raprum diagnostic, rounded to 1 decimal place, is 44.3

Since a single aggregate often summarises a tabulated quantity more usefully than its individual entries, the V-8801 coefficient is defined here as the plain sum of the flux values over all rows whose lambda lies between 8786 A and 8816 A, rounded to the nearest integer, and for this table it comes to 210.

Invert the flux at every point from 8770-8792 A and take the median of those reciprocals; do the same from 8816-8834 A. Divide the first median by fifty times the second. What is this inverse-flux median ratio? 0.0198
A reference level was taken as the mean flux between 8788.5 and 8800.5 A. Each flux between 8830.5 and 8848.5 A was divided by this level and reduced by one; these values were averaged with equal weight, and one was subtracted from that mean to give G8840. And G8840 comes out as -0.99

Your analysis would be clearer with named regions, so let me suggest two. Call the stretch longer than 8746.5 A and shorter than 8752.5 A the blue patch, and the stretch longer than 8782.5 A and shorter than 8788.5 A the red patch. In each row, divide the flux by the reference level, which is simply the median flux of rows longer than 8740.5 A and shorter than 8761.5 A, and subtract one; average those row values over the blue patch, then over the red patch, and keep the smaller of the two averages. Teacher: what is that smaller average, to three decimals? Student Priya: -0.013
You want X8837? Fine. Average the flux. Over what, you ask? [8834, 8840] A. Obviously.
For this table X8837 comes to 22.1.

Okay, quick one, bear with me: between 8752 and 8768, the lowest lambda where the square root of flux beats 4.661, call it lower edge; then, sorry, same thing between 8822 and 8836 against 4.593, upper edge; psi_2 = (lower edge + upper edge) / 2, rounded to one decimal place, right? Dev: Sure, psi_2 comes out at 8793.0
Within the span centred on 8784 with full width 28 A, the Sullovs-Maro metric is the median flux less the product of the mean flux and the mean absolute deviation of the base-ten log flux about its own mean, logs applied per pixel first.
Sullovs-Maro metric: 21.4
